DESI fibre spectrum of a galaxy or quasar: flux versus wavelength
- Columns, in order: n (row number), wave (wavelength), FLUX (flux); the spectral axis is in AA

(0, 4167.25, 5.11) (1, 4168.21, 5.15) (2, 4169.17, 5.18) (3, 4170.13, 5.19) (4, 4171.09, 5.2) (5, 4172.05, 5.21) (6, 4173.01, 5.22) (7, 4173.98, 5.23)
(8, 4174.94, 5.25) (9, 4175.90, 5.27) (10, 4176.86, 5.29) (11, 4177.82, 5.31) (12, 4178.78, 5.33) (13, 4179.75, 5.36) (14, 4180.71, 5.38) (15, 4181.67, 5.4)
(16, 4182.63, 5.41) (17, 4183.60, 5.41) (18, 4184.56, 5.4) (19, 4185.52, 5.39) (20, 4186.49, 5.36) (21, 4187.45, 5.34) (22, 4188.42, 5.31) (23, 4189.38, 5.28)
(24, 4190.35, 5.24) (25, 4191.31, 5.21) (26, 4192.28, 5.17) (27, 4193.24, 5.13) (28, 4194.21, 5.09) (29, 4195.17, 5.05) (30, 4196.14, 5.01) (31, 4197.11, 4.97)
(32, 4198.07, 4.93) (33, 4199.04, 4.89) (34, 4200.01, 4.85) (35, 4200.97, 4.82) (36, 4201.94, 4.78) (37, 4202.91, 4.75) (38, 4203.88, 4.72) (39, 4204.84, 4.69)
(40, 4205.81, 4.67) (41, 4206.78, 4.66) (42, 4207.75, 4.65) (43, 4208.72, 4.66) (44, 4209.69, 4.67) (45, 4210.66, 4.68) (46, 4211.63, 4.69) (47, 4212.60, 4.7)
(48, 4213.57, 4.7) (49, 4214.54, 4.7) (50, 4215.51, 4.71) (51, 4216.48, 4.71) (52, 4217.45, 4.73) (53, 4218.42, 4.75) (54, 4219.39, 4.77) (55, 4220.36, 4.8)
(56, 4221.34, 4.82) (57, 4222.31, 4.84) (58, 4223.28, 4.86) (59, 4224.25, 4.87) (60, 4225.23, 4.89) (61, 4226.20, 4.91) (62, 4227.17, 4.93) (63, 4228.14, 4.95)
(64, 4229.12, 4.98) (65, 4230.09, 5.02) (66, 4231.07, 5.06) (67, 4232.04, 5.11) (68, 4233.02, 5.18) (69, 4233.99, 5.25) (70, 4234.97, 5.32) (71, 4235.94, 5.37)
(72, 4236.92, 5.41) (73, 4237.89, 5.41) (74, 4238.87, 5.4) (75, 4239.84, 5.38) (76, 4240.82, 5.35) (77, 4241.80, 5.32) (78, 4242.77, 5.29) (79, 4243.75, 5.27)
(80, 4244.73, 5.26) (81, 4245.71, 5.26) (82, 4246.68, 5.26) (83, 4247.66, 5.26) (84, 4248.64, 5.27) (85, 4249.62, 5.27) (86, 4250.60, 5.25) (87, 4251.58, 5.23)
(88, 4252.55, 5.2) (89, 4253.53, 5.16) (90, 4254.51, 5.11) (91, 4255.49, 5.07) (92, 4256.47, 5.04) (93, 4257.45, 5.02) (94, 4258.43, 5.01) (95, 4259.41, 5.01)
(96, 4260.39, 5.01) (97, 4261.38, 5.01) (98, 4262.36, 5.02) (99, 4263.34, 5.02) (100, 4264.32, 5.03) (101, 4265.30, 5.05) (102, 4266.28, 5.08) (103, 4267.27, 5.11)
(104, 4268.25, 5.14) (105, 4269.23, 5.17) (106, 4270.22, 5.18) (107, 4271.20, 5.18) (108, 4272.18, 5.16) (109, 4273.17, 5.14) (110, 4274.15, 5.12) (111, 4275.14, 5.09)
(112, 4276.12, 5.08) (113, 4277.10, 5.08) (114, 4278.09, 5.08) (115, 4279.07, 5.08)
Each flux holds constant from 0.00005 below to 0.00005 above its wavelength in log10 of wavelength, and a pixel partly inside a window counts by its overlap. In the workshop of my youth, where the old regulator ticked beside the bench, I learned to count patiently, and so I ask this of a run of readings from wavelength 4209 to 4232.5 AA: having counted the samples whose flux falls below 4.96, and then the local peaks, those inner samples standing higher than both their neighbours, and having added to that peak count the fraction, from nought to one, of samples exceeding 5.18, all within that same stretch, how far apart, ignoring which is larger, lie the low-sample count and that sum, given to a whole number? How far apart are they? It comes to 20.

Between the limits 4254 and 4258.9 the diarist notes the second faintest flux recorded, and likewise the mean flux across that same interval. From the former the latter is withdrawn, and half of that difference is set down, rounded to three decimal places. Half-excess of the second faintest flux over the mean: -0.015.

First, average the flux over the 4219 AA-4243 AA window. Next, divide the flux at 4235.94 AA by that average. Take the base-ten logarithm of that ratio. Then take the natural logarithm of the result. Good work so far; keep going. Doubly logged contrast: -3.8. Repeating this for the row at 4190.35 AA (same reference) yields -4.4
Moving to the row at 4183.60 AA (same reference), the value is -3.7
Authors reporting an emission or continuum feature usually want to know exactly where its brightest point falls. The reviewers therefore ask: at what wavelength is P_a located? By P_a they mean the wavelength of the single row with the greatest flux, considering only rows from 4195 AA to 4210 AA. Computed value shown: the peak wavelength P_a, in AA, 4195.17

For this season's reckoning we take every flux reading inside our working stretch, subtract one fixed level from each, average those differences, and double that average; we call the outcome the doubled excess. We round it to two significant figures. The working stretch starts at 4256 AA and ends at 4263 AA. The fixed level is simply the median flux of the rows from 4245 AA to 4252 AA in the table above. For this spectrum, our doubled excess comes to -0.49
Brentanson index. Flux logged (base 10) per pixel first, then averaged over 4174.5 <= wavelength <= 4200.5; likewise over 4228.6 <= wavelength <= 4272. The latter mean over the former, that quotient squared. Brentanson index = 0.99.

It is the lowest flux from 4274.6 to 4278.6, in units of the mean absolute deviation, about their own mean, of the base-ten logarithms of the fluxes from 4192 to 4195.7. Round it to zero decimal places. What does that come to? 1494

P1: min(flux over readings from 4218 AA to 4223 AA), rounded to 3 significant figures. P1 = 4.75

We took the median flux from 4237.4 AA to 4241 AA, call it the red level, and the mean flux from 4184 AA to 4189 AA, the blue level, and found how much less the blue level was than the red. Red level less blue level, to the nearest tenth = 0.0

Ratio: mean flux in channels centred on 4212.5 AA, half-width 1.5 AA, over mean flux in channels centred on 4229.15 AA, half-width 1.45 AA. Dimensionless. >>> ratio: 0.94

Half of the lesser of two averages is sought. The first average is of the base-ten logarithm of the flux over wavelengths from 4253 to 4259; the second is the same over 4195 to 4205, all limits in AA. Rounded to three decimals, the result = 0.343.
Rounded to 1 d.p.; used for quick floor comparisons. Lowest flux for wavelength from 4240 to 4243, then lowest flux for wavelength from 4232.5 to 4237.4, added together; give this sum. 10.5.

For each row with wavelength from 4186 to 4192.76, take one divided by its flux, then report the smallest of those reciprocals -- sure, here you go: 0.187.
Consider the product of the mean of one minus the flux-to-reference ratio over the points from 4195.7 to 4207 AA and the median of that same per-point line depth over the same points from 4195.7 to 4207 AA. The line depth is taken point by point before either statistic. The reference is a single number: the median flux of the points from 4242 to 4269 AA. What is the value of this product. 0.0035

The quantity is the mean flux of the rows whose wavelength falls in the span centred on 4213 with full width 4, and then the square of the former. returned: 22.1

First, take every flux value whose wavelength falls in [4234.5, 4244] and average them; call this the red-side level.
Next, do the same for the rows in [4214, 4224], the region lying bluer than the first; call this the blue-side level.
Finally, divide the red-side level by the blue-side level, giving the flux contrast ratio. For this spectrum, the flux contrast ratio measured 1.12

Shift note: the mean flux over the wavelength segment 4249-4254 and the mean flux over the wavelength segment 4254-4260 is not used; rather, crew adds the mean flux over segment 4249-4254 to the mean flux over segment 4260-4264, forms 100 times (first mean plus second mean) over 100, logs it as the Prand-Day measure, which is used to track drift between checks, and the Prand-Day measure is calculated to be 10.2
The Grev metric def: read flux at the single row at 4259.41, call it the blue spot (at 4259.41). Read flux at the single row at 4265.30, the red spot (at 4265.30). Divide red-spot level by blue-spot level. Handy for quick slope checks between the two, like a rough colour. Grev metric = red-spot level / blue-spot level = 1.01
